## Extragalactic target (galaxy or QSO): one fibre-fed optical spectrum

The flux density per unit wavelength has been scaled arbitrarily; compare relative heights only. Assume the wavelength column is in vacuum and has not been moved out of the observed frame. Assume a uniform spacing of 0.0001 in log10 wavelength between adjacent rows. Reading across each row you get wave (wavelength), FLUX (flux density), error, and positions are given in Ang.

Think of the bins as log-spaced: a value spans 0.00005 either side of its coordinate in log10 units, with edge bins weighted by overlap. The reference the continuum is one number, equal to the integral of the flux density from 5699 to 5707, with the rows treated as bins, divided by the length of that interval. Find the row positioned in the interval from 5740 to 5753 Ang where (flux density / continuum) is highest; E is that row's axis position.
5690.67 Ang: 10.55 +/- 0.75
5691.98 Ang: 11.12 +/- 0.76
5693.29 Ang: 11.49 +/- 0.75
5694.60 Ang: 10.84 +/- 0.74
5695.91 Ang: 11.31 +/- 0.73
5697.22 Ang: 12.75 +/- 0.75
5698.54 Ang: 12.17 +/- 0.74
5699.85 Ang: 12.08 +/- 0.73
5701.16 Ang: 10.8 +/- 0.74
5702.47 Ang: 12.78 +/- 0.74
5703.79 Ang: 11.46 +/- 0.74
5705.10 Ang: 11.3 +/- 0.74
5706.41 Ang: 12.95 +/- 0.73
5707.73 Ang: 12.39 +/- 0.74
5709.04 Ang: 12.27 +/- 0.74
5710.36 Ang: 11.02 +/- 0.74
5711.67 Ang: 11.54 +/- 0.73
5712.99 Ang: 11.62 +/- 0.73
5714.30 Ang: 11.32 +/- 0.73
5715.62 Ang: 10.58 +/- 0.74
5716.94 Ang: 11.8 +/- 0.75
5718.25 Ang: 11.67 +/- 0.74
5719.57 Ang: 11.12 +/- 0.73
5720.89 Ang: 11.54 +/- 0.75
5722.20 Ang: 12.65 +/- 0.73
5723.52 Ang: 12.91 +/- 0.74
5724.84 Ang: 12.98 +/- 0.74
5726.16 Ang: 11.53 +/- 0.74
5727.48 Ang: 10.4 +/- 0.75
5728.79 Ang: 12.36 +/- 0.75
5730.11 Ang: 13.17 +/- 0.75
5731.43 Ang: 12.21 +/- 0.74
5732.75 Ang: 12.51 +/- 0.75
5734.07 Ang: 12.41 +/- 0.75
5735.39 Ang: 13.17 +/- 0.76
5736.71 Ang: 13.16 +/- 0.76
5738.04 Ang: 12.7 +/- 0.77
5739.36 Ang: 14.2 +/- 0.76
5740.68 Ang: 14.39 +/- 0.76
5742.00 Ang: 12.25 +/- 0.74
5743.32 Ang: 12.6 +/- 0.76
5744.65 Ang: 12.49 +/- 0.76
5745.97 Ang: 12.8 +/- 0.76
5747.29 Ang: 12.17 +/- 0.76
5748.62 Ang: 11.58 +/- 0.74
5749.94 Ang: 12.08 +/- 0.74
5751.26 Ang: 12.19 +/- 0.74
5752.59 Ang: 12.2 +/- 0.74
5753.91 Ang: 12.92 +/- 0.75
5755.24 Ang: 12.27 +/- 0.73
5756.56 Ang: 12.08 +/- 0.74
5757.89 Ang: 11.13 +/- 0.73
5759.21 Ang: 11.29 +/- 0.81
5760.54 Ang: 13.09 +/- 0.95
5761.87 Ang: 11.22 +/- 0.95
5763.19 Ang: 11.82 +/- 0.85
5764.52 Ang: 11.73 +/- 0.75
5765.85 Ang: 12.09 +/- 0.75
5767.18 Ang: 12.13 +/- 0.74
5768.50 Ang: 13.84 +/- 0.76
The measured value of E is 5740.68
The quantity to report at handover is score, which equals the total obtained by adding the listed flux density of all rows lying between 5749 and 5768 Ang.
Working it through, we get 168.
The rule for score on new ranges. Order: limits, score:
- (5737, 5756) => 177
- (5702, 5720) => 164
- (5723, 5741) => 178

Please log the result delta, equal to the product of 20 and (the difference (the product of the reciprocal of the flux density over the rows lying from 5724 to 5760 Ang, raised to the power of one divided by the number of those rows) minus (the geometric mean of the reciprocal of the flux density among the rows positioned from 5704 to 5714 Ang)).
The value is -0.07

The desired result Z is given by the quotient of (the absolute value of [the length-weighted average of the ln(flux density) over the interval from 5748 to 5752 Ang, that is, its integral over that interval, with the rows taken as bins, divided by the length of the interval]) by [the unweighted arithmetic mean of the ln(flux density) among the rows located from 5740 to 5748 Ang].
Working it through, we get 0.97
